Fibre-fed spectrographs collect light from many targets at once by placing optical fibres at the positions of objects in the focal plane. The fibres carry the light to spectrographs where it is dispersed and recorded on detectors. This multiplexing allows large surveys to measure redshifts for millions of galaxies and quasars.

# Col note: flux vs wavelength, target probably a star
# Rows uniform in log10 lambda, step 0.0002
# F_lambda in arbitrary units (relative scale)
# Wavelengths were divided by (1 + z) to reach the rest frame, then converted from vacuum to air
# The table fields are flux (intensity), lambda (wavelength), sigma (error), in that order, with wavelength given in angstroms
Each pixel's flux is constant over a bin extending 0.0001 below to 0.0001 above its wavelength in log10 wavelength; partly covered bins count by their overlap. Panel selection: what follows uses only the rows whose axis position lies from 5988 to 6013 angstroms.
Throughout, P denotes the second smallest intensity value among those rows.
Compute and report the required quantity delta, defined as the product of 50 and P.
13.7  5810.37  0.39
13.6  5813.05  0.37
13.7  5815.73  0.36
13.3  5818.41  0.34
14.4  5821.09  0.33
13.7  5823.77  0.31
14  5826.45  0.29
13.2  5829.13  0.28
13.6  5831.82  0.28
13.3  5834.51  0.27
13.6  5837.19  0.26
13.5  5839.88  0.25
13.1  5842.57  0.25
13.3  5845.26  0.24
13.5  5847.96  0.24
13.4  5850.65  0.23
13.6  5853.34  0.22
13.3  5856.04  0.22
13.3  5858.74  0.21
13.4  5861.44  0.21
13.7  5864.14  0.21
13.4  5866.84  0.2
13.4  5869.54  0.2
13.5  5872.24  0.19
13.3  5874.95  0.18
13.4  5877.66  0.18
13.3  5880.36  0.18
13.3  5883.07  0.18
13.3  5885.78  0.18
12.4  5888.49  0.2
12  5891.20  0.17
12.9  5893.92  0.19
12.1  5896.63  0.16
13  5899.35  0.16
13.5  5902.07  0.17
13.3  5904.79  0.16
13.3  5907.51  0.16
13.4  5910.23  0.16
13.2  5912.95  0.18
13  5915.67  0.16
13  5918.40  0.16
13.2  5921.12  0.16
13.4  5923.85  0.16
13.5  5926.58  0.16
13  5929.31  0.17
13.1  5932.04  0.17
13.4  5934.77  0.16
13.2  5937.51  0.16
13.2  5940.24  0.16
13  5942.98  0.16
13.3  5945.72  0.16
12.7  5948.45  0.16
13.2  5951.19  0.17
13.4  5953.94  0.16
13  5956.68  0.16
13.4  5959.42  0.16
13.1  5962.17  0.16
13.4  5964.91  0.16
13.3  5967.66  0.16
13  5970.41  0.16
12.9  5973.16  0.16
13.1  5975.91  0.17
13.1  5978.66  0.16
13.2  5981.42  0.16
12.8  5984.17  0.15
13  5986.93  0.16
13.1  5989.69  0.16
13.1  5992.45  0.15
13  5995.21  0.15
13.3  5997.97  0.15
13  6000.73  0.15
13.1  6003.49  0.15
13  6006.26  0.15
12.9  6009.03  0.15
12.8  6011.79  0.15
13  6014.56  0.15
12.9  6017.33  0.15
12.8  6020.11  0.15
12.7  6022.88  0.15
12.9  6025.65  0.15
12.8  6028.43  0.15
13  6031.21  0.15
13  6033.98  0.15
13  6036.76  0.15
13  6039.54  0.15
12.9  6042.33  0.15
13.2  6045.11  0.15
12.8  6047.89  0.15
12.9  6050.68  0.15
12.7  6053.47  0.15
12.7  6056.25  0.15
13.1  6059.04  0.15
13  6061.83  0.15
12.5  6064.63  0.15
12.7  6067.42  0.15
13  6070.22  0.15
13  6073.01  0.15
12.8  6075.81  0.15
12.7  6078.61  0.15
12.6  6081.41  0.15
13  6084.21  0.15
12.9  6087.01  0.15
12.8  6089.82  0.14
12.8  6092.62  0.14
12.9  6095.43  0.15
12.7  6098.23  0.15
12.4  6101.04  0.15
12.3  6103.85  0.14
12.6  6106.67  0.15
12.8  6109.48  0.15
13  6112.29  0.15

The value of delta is 645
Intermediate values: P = 12.9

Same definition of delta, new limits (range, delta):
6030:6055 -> 640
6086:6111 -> 620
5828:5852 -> 660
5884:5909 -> 605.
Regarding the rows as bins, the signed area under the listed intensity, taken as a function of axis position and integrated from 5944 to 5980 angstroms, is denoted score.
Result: 473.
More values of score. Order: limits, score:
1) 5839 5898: 779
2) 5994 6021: 351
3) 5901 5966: 859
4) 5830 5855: 336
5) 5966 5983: 223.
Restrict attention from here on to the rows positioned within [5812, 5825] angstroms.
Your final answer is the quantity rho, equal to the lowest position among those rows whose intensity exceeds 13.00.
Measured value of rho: 5813.05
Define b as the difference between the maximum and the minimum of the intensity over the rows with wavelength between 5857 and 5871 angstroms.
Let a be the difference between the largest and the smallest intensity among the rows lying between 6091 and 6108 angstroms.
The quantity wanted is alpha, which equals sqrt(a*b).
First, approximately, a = 0.60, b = 0.40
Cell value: 0.490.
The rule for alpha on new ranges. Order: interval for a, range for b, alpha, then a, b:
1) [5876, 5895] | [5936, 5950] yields 0.917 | 1.40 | 0.60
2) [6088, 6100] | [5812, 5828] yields 0.469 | 0.20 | 1.10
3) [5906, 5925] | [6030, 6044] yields 0.200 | 0.40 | 0.10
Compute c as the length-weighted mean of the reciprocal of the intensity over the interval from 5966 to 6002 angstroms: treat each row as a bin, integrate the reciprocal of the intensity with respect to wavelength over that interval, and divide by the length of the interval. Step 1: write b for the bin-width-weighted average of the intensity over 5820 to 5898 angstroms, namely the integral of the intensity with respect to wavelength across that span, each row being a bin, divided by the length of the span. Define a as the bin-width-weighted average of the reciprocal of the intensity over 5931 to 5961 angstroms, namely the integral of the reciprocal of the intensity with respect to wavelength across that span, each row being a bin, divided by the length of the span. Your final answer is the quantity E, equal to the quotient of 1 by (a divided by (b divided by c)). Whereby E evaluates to 2292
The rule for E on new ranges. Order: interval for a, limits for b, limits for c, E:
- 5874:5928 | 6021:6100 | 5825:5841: 2274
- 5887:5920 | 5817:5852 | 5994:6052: 2263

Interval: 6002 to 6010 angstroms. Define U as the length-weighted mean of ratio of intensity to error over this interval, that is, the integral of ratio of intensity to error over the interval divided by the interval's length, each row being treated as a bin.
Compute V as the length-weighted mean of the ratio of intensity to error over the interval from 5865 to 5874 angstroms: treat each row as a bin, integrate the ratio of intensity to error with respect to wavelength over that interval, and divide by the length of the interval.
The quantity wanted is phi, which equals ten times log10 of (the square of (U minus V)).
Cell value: 25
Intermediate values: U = 87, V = 68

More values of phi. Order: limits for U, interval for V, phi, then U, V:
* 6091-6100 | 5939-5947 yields 14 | 87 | 82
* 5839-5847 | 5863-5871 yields 22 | 54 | 67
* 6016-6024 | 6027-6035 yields -1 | 85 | 86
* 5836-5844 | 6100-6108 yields 30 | 53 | 85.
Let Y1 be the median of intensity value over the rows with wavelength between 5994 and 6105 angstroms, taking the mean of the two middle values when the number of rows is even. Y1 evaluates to 12.90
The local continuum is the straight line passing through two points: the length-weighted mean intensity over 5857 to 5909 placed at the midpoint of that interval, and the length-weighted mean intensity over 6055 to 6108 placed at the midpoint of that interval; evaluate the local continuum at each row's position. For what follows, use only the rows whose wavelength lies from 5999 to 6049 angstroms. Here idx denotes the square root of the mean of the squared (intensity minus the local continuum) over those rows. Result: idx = 0.14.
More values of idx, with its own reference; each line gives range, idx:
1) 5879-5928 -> 0.45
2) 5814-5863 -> 0.40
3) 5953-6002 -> 0.23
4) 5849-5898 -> 0.46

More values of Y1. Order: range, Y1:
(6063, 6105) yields 12.80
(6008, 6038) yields 12.90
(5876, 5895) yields 13.30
